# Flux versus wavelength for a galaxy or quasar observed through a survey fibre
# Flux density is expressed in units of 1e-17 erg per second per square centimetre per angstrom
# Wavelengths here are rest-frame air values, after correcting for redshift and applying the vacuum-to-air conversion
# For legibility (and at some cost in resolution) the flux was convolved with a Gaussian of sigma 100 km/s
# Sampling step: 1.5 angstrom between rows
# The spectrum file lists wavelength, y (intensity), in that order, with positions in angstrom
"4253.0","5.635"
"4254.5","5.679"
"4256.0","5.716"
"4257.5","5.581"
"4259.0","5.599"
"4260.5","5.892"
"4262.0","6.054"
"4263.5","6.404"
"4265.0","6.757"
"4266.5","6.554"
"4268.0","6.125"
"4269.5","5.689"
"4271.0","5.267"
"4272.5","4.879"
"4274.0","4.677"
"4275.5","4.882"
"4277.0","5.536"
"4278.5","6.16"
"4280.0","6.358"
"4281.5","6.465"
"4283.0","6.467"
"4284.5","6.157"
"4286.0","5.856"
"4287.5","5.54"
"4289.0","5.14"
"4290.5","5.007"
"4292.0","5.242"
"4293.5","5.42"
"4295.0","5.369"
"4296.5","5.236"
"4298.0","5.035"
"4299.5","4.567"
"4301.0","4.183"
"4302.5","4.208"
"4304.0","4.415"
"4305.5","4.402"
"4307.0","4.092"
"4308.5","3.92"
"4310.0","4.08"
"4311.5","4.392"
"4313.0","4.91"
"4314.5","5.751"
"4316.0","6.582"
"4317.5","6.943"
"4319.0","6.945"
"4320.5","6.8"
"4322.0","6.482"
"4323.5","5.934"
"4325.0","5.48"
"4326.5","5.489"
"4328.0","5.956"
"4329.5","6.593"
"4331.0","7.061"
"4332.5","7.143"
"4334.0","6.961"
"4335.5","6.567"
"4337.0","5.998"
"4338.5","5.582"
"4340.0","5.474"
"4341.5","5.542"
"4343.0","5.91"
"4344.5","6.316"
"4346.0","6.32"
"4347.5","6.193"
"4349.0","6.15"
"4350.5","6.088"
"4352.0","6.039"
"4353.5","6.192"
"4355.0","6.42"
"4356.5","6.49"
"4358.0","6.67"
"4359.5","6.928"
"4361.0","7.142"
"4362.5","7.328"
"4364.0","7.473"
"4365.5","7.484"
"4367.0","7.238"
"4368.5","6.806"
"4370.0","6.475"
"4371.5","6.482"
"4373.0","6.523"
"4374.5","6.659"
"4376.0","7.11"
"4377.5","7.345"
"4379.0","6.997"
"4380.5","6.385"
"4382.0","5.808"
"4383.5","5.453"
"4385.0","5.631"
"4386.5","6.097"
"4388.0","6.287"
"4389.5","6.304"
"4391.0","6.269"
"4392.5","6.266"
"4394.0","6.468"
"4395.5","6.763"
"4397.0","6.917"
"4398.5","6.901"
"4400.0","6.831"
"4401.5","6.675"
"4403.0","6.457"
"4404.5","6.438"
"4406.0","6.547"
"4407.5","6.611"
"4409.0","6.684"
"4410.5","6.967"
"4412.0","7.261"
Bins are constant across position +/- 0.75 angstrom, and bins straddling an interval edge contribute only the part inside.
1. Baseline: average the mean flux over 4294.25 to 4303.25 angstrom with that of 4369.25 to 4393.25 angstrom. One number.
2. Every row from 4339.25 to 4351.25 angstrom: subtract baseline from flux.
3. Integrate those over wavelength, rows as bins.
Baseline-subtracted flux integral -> 5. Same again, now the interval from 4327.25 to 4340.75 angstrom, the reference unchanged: 11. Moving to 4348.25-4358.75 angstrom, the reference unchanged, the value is 8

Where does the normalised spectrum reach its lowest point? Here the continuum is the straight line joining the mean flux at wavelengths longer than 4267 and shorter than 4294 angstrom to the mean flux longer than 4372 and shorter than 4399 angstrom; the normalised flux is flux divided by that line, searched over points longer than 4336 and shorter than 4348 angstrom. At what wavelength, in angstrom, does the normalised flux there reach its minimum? 4340.0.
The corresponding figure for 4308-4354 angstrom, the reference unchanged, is 4308.5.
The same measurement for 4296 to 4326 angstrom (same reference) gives 4308.5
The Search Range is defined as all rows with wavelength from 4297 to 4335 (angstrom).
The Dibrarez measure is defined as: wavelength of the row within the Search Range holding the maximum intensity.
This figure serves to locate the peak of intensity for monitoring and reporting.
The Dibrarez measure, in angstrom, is 4332.5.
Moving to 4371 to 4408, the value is 4377.5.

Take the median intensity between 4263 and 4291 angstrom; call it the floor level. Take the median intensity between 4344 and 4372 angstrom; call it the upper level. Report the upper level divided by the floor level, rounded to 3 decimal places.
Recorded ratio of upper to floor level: 1.107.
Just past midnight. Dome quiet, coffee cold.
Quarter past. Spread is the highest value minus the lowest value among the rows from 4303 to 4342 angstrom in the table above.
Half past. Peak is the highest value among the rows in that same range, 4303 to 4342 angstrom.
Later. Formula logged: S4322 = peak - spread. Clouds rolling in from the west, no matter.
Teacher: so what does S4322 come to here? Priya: 3.9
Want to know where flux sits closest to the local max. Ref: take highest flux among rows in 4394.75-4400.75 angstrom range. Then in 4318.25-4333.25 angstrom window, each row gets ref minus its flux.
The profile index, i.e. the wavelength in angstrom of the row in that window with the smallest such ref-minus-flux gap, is 4332.5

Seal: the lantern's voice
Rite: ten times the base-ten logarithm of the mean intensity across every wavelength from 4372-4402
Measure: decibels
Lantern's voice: 8.1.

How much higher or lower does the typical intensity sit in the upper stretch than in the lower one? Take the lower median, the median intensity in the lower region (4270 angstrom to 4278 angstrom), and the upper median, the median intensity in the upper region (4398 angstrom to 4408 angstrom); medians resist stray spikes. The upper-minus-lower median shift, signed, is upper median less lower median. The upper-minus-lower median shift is 1.7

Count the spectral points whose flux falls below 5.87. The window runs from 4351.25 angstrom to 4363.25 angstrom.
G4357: 0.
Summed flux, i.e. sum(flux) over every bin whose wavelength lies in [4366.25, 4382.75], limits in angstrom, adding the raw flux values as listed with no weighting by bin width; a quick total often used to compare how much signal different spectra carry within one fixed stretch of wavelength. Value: 74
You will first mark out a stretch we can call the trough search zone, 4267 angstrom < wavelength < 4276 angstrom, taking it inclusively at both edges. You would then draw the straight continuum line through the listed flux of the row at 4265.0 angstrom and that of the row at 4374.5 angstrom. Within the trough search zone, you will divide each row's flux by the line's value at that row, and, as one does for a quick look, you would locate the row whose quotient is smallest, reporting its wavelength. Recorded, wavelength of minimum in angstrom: 4274.0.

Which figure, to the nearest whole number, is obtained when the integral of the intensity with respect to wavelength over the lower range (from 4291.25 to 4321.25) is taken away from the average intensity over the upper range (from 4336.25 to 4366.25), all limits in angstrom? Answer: -147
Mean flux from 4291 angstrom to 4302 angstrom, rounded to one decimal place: 5.0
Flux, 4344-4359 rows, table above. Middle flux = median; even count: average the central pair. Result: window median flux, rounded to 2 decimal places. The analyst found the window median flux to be 6.25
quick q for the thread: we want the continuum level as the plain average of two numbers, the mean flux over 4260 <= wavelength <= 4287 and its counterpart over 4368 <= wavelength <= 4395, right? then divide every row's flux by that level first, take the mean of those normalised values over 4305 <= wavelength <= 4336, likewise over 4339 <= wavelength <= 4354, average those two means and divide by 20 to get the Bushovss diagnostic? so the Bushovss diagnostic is 0.0482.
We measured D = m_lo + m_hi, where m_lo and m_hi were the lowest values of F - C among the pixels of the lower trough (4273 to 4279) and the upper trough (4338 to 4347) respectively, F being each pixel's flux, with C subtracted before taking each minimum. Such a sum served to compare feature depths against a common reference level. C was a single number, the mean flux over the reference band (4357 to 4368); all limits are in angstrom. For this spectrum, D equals -4.2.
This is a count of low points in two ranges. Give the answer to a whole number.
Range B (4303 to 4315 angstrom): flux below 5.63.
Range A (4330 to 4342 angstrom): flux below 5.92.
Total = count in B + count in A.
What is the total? 10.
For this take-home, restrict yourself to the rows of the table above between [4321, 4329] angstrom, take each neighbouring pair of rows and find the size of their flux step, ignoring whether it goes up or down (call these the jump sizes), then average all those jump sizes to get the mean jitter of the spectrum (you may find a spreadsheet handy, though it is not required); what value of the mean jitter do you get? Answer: 0.37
